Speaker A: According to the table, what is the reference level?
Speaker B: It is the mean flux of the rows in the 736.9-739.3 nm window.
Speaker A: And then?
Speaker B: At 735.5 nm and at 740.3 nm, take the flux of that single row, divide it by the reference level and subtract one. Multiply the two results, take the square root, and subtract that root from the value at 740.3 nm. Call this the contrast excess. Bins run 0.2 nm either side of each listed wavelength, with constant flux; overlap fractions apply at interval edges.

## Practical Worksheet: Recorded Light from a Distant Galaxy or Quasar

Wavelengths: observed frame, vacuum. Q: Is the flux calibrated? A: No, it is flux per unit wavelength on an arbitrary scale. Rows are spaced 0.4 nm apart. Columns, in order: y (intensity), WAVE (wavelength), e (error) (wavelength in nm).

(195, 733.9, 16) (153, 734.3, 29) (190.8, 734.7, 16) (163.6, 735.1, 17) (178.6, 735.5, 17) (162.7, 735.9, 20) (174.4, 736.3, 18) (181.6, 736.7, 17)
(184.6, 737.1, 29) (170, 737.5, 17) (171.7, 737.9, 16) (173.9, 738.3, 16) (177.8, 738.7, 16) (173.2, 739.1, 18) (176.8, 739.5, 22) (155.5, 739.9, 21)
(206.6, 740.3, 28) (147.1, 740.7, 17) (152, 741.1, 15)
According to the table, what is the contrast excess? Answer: 0.12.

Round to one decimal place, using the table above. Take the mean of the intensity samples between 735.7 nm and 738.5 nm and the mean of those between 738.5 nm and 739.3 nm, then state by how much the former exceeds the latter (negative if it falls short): -1.4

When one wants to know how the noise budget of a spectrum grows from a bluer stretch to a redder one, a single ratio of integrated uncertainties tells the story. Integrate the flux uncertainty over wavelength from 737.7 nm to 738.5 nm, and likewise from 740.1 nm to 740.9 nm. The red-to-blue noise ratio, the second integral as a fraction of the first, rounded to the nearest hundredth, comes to 1.41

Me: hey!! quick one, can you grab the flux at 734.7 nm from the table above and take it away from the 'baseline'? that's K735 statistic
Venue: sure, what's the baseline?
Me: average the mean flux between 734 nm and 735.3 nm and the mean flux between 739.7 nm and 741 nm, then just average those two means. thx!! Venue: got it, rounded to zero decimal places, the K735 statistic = -21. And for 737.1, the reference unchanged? -15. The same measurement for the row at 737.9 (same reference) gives -2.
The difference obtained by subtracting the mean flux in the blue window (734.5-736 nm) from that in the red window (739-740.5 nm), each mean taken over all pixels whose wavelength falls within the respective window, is 4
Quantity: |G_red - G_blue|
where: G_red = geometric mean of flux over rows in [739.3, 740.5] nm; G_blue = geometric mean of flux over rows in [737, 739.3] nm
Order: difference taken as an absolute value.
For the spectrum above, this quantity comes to 3.3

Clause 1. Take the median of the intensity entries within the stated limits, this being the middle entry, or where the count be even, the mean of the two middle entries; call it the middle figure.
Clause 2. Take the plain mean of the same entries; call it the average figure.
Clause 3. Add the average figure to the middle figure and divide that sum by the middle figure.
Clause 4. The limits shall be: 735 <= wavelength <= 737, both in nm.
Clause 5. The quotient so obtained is 1.99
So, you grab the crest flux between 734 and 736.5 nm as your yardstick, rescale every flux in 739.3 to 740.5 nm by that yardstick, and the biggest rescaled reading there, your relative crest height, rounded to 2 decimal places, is 1.08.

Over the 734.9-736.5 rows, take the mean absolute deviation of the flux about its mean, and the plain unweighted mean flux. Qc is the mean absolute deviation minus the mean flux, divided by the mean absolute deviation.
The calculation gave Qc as -24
